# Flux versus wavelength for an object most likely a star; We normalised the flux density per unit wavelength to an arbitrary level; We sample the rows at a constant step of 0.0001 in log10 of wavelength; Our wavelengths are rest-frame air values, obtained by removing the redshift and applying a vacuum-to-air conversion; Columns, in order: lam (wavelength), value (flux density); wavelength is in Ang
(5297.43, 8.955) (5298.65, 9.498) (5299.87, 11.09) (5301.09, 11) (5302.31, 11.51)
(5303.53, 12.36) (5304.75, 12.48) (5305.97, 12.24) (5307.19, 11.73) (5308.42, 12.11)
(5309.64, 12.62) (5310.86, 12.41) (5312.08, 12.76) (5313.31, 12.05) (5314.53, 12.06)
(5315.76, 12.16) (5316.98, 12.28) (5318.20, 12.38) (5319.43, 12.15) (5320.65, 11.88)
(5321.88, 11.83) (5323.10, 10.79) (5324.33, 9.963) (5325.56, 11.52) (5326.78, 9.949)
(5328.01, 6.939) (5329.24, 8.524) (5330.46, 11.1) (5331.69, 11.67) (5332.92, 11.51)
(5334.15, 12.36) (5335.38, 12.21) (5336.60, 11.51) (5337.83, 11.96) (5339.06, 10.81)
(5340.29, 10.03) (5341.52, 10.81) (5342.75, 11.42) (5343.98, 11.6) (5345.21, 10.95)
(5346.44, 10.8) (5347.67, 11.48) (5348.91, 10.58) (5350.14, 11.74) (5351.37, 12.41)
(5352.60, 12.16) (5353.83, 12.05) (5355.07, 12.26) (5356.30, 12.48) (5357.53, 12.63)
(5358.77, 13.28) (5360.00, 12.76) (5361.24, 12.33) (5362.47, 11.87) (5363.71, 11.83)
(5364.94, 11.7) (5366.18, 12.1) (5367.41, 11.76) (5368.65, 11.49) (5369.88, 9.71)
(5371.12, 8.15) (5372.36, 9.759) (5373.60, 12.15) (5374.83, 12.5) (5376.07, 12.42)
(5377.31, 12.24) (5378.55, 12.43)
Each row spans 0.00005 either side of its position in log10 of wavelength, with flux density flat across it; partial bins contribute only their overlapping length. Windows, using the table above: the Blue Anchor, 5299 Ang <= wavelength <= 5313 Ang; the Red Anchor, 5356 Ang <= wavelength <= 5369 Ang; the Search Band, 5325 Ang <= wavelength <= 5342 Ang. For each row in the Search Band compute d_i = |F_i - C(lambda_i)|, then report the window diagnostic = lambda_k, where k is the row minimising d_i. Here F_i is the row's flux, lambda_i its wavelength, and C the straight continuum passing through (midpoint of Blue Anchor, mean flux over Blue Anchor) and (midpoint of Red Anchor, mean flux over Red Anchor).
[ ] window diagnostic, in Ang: 5335.38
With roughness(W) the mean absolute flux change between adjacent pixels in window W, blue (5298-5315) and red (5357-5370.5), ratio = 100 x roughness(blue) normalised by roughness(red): 93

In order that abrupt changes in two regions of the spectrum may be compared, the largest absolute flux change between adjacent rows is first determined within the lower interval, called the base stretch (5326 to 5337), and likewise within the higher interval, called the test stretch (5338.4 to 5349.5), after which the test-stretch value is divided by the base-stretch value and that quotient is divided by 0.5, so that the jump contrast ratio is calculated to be 0.60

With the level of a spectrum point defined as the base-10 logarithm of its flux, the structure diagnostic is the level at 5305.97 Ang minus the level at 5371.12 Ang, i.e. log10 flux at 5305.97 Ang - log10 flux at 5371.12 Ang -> 0.18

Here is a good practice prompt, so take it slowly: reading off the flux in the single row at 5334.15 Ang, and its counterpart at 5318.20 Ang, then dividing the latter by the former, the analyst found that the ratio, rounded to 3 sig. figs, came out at 1.00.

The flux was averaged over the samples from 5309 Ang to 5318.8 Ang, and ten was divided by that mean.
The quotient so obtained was 0.81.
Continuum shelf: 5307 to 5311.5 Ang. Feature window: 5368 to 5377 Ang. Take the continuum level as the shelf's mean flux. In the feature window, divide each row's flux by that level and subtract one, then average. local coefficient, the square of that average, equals 0.012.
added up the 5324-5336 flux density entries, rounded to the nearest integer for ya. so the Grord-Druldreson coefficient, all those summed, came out 106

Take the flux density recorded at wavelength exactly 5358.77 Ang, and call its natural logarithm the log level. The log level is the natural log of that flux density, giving 2.59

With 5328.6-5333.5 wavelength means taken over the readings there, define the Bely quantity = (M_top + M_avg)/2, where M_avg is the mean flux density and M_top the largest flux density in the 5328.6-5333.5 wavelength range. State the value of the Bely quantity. 11.2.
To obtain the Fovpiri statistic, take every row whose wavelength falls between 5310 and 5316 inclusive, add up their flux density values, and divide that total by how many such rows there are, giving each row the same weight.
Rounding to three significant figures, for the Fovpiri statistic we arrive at 12.3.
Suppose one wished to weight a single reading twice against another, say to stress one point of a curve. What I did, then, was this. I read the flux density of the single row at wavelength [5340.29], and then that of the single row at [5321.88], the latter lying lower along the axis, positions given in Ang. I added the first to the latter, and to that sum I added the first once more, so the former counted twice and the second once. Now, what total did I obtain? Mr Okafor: 31.9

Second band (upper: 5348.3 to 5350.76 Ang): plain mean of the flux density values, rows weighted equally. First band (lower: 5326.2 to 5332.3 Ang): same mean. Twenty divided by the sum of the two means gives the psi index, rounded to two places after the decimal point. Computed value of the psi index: 0.96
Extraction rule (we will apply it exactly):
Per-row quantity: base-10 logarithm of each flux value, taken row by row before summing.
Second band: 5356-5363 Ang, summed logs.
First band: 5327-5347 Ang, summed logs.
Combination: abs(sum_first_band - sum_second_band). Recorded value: 10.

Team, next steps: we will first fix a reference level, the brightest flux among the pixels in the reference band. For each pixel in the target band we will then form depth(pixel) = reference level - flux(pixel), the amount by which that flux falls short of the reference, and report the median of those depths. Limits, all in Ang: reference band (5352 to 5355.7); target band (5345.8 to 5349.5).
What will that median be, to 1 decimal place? 1.5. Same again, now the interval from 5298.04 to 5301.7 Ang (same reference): 1.3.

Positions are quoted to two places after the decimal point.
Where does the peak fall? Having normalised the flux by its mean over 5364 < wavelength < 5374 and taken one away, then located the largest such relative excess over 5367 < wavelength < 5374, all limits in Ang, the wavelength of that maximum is 5373.60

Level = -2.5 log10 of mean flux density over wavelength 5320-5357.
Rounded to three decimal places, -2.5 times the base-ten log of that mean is -2.621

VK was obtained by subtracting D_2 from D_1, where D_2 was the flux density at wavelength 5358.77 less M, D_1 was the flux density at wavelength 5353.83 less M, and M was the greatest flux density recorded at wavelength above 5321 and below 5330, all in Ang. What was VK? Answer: -1.2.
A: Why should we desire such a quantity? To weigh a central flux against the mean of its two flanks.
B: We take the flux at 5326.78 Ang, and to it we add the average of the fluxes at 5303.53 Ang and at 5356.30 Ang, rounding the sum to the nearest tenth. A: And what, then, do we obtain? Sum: 22.4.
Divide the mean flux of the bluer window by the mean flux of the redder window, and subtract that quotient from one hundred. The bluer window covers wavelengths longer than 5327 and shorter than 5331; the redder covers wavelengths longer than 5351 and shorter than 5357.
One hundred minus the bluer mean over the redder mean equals 99.3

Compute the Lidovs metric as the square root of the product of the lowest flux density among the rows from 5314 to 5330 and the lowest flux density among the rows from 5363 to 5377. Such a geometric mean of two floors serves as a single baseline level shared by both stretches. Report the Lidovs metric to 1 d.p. 7.5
